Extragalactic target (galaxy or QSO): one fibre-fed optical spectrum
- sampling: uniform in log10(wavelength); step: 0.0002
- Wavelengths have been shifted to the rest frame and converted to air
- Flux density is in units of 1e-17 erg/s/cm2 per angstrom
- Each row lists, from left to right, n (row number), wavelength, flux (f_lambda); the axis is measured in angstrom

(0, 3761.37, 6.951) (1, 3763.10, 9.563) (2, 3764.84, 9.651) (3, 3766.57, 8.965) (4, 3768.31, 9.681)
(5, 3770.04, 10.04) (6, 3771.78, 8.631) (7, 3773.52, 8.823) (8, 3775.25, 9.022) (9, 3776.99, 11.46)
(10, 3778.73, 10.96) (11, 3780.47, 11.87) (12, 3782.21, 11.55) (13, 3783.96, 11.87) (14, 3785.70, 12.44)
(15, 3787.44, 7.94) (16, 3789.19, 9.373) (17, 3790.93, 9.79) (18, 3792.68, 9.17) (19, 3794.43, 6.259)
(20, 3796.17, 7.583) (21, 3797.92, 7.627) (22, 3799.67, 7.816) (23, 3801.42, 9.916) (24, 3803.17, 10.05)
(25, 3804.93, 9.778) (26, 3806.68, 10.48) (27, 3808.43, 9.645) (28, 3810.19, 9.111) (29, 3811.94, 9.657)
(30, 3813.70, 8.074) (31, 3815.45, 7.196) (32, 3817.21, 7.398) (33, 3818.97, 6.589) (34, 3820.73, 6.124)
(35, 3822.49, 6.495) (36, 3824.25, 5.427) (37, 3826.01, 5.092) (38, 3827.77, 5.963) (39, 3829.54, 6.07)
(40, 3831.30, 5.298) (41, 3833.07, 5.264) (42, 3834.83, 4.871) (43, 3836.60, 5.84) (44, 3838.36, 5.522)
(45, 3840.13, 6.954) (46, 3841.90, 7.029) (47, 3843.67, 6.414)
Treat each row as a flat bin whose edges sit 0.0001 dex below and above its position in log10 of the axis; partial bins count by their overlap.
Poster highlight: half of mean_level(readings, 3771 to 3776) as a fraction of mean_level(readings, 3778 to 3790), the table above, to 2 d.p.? 0.41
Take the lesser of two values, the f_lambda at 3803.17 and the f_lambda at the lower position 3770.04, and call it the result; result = 10.0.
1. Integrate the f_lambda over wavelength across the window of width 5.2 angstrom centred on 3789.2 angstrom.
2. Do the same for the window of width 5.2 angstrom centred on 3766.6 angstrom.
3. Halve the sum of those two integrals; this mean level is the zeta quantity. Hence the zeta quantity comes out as 48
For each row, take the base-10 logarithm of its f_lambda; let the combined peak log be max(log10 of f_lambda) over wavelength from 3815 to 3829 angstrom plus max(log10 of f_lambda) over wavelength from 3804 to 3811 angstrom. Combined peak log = 1.89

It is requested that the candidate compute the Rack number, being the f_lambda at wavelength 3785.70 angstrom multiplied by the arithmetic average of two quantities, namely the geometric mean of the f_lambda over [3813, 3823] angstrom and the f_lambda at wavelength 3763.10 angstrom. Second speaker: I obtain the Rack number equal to 103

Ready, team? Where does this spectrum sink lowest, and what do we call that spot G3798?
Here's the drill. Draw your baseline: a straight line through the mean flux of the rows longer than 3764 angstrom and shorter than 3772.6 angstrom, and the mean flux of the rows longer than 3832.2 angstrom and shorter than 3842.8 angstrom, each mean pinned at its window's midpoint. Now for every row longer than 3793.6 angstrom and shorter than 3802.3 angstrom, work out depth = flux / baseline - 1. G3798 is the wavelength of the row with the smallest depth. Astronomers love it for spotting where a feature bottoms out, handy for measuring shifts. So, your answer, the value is 3794.43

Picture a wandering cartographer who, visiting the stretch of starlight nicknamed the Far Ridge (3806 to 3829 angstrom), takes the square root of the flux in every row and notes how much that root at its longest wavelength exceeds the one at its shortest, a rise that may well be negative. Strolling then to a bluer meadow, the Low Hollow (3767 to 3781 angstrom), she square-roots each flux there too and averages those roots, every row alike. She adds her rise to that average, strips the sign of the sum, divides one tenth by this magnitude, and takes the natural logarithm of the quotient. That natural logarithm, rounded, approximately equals -3.2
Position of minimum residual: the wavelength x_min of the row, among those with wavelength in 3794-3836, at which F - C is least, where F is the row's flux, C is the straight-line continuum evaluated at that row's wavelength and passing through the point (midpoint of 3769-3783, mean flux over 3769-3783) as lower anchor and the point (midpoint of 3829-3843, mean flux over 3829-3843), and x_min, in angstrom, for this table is 3794.43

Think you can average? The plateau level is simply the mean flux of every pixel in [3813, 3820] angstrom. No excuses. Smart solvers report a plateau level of 7.3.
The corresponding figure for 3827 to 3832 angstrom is 5.8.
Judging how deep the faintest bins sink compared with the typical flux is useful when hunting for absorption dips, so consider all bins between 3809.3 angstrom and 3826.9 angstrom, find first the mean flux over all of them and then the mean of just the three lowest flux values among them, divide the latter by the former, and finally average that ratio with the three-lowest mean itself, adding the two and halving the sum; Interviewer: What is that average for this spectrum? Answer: 3.2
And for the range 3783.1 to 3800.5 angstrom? 4.0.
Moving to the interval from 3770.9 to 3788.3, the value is 4.6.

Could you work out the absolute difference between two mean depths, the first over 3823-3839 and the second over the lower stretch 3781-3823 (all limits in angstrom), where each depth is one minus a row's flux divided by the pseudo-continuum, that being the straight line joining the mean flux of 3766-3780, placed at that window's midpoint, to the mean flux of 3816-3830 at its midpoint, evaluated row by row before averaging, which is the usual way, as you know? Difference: 0.17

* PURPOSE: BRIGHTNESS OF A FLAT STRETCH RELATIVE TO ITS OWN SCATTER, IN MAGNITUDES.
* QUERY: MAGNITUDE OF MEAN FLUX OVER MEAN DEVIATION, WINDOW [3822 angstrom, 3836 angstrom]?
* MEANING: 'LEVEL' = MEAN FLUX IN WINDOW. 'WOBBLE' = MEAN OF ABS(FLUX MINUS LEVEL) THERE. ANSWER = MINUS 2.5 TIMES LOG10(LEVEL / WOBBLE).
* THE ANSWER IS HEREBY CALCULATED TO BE -2.7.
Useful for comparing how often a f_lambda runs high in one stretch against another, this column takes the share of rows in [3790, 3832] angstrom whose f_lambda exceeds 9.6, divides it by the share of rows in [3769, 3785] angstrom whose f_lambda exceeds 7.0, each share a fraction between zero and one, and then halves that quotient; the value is 0.15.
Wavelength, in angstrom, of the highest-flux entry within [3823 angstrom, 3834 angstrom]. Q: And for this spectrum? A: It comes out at 3829.54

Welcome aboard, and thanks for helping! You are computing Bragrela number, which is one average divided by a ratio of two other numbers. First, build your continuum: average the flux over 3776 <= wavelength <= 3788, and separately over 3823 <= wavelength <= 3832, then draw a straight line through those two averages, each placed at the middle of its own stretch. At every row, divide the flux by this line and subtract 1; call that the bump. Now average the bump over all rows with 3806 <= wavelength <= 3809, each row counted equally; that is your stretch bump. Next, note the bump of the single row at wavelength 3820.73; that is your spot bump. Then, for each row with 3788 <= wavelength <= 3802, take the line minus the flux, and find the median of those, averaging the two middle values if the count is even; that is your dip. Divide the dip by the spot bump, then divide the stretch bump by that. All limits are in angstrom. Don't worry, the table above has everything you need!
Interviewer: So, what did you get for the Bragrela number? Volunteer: -0.011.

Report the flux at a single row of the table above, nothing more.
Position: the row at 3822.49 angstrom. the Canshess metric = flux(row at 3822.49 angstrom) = 6.495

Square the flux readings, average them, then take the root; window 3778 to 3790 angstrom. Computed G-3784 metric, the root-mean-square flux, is 11.0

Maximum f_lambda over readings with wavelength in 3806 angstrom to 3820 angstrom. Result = 10.48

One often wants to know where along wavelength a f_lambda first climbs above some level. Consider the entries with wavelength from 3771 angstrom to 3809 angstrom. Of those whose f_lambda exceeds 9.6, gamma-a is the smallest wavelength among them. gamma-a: 3776.99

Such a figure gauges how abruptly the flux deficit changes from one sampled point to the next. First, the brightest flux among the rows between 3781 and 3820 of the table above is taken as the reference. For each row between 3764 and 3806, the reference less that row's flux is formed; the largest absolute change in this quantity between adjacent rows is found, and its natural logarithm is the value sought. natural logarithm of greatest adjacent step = 1.5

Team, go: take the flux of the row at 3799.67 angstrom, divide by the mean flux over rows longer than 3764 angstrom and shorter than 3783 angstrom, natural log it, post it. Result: -0.25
